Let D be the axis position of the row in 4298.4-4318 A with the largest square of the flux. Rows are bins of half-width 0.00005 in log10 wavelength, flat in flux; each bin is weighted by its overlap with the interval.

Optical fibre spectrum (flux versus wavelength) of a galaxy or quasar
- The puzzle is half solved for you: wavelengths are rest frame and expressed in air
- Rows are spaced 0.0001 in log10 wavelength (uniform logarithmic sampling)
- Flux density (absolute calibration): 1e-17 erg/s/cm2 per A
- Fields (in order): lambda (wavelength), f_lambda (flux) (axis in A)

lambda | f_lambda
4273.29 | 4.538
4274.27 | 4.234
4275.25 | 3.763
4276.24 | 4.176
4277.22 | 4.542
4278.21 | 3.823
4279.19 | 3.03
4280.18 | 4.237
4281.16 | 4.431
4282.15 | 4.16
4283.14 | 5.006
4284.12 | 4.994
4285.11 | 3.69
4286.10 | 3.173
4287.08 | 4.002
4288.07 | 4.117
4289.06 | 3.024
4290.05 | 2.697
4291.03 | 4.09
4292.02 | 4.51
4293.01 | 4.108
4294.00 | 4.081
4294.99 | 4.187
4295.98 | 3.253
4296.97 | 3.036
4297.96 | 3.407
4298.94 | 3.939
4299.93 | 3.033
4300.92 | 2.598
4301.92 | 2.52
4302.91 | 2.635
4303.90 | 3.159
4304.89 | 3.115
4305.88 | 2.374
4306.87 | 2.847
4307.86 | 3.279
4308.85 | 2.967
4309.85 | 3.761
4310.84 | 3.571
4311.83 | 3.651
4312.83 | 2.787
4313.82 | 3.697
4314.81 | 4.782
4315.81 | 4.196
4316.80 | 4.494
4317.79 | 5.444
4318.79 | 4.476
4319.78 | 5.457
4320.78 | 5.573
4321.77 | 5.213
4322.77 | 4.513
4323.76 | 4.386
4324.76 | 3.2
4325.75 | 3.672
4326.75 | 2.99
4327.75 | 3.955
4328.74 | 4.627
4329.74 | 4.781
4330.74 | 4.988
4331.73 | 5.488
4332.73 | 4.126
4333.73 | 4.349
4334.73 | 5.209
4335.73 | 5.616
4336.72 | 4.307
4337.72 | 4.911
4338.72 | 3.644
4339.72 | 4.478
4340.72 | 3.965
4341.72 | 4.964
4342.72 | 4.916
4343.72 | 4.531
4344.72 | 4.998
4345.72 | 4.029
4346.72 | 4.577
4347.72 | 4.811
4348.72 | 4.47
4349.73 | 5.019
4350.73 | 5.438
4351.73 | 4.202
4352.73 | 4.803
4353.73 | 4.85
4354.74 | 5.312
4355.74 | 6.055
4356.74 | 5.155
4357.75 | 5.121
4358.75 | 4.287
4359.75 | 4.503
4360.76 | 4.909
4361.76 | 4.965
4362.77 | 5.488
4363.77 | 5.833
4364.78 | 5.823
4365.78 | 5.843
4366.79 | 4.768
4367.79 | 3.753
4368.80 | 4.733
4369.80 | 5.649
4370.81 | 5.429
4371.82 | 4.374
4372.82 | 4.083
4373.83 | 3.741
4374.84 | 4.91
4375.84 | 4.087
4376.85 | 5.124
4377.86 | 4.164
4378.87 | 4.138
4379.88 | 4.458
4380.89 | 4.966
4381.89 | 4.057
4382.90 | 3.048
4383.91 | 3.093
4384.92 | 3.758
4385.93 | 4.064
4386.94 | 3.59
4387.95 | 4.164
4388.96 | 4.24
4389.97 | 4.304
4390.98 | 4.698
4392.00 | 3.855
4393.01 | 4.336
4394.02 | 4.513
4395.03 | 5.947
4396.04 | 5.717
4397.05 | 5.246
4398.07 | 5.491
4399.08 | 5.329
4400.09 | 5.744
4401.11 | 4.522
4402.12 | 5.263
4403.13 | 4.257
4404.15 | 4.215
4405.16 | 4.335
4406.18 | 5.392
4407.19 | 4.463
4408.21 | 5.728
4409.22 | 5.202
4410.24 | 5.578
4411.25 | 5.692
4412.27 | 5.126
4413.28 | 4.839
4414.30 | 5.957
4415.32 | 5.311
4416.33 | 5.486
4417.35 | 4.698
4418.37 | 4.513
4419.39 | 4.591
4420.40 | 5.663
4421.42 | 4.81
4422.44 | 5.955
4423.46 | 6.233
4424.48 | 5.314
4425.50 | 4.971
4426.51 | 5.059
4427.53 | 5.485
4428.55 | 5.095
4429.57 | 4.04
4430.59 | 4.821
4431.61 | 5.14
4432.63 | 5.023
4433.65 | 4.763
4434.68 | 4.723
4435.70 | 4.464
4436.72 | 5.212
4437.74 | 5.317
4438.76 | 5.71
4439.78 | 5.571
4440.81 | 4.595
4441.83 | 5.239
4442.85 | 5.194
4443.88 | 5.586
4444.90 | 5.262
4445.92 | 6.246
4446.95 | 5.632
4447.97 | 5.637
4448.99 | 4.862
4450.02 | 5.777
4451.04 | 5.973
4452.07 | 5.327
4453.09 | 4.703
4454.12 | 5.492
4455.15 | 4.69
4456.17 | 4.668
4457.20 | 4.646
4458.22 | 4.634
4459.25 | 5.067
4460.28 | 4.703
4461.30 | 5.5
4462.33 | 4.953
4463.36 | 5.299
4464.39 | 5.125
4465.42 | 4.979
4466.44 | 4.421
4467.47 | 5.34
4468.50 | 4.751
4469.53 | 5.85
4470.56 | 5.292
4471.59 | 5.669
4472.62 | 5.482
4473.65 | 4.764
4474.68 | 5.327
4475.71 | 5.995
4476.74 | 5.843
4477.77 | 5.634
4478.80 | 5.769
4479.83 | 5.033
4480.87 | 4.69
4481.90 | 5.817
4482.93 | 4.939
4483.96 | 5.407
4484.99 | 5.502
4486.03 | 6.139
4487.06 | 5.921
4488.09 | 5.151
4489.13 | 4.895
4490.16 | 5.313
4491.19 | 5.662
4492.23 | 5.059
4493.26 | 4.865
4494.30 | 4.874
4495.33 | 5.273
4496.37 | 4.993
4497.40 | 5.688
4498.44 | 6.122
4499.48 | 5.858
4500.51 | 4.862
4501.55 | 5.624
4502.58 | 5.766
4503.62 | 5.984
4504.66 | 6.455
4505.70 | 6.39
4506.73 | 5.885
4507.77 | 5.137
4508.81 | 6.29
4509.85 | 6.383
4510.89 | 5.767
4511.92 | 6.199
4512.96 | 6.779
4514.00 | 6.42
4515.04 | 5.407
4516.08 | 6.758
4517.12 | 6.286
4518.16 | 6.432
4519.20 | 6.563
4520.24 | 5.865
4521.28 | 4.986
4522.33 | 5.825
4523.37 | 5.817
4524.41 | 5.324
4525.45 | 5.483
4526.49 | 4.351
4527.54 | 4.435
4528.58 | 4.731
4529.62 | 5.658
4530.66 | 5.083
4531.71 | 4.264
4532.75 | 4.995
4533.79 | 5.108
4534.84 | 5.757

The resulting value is 4317.79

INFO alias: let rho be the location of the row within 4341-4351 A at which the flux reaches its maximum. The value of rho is 4350.73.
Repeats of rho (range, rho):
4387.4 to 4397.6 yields 4395.03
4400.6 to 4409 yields 4408.21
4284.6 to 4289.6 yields 4288.07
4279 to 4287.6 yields 4283.14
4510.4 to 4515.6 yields 4512.96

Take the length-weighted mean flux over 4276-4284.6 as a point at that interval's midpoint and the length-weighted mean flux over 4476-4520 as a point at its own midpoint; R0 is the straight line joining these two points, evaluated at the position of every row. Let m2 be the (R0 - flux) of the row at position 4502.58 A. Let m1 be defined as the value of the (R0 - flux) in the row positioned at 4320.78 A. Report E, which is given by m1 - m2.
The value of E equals -1.0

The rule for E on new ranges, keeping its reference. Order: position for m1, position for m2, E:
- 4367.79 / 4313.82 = 0.3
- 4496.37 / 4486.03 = 1.2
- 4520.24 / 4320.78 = 1.0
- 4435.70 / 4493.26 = 0.0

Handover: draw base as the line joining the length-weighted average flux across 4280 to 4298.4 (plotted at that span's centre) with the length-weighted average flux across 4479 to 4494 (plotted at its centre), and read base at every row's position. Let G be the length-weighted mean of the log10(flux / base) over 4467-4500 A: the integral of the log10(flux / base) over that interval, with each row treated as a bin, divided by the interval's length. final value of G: 0.01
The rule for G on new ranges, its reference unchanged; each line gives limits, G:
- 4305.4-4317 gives -0.07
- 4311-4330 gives 0.01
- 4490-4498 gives -0.01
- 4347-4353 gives 0.04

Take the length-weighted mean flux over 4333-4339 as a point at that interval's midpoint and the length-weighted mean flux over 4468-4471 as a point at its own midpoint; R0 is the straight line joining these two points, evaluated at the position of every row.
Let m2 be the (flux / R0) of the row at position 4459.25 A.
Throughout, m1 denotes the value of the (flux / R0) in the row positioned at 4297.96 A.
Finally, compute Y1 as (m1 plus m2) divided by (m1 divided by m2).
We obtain 2.2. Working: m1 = 0.75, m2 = 0.96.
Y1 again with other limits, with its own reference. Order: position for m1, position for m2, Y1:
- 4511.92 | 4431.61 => 1.9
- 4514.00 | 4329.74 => 1.9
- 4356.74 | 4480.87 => 1.6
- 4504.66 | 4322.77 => 1.8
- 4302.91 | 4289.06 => 1.5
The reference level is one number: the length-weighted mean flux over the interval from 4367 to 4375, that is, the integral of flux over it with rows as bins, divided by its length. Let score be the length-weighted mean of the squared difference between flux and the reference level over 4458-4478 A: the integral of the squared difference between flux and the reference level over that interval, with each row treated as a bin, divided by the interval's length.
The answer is 0.6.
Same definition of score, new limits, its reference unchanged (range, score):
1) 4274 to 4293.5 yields 0.7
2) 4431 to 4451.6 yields 0.7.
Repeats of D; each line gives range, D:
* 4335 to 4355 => 4335.73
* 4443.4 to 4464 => 4445.92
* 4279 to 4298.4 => 4283.14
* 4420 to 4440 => 4423.46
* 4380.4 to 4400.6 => 4395.03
